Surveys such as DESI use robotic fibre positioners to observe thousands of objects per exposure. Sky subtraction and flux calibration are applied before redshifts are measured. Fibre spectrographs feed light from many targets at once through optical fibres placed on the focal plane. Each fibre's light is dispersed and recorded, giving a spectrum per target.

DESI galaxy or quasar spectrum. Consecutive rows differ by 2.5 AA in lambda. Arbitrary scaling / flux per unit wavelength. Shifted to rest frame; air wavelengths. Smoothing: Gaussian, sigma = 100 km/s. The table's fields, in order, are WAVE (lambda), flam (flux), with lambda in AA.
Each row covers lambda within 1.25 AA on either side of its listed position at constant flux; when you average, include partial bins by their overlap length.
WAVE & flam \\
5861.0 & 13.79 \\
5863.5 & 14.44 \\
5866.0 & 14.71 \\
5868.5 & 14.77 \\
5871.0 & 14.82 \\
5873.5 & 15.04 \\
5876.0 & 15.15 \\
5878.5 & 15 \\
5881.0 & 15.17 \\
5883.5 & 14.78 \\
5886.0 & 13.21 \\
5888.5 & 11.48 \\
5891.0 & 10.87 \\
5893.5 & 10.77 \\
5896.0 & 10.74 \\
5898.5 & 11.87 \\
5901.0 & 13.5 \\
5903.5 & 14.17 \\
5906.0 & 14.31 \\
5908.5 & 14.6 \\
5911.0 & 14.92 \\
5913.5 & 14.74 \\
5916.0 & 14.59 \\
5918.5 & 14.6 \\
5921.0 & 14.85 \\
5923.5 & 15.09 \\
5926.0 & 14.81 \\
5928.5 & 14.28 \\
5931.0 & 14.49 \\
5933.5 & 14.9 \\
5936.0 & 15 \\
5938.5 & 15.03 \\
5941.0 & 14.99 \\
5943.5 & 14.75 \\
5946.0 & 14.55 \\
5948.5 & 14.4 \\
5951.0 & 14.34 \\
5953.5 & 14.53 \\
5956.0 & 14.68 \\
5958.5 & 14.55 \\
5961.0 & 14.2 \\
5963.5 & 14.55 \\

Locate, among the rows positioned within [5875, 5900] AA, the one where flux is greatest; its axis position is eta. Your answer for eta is 5881.0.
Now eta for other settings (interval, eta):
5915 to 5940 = 5923.5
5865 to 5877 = 5876.0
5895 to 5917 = 5911.0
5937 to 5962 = 5938.5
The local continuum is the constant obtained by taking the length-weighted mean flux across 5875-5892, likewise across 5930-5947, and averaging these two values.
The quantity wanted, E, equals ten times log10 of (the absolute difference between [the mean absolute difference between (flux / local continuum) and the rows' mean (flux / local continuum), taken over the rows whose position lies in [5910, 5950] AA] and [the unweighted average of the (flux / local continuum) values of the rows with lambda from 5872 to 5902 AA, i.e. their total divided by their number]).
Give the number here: -0.42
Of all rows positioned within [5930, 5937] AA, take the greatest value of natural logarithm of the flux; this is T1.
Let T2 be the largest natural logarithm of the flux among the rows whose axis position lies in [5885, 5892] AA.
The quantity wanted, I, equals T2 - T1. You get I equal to -0.127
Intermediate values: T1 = 2.71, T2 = 2.58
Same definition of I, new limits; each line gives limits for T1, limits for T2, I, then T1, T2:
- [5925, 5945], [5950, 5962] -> -0.024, 2.71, 2.69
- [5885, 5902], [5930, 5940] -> 0.107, 2.60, 2.71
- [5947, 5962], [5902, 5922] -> 0.016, 2.69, 2.70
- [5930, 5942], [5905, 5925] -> 0.004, 2.71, 2.71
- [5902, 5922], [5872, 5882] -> 0.017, 2.70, 2.72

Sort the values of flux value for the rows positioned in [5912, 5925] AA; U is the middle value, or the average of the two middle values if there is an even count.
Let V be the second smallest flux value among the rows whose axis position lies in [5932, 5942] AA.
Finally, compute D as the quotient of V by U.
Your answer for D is 1.017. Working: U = 14.7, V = 14.99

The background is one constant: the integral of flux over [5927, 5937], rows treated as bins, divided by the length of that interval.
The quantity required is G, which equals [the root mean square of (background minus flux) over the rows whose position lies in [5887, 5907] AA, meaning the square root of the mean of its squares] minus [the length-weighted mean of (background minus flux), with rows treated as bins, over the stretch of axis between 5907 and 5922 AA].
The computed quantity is 2.9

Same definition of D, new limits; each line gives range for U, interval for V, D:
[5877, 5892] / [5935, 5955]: 1.029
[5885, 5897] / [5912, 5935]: 1.333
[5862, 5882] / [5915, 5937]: 0.972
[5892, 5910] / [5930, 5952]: 1.067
